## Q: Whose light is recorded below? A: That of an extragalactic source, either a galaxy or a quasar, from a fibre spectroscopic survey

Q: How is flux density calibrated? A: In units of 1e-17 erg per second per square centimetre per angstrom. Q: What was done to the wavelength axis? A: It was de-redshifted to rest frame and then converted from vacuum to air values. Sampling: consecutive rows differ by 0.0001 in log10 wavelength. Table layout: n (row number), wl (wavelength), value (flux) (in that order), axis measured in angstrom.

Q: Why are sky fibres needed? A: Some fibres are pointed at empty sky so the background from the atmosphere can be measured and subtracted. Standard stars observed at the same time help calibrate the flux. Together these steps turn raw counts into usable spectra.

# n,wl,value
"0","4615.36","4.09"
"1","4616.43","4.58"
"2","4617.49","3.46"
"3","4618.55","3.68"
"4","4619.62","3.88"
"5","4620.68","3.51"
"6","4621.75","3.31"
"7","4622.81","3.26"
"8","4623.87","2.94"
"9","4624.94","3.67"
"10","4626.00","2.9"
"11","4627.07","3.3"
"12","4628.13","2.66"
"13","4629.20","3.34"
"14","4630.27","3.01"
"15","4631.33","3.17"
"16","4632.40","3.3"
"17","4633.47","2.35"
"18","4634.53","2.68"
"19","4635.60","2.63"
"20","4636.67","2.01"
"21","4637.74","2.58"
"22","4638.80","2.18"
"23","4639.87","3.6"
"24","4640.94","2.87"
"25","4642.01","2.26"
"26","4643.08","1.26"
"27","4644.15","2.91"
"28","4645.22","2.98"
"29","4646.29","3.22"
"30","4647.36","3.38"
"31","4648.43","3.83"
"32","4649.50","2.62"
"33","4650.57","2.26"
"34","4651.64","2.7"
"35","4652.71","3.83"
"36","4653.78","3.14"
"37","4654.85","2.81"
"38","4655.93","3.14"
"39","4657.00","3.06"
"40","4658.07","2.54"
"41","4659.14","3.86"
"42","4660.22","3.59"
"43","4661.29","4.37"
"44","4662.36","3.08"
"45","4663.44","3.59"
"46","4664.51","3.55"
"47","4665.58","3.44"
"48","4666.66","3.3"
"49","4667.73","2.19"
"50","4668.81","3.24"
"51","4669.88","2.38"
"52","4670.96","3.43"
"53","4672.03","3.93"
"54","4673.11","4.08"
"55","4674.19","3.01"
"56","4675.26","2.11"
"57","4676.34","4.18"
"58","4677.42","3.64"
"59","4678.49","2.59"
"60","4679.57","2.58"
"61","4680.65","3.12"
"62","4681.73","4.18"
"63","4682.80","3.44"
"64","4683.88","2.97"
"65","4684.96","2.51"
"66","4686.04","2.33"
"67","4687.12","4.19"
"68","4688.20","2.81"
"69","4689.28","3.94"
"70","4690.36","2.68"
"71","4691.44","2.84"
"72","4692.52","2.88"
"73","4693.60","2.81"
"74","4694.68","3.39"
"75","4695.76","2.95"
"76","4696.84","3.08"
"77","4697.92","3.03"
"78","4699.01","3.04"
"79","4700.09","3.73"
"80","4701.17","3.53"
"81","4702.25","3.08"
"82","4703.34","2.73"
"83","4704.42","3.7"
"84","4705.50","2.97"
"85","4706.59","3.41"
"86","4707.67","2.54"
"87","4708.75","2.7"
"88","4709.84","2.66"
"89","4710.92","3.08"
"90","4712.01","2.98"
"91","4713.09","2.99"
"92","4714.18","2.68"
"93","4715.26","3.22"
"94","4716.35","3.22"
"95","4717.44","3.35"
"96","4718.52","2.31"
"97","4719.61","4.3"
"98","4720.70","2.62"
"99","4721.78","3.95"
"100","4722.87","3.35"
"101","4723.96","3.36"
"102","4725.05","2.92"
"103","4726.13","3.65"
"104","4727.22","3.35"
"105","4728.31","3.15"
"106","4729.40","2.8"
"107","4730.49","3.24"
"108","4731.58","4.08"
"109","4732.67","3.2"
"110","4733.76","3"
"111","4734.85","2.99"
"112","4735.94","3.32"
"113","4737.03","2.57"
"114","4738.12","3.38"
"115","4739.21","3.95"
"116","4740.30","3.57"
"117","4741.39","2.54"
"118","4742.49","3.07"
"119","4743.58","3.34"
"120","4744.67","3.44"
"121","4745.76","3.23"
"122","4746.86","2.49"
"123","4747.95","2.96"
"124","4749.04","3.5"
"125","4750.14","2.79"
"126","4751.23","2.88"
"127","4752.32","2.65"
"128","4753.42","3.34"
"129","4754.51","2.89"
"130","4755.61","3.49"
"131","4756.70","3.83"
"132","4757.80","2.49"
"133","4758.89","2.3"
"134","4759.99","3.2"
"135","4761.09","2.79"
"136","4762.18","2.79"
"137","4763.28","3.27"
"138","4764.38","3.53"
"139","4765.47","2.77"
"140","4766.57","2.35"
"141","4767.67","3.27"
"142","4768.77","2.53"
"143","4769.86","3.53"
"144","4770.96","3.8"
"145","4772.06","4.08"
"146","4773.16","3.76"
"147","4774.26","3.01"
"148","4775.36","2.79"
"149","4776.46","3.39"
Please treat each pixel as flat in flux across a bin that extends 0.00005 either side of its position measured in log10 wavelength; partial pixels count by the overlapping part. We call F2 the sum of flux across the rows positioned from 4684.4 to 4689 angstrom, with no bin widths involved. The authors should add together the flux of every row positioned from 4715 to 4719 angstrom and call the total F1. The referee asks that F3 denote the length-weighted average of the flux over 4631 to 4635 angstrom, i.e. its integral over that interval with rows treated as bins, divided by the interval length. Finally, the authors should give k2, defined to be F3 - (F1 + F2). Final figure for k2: -21.1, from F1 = 12.1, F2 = 11.8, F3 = 2.86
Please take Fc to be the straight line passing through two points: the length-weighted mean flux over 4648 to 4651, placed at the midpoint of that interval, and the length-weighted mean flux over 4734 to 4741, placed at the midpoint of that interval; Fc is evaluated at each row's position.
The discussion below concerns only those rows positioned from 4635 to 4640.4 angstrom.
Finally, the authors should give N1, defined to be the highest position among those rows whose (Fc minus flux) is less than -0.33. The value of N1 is 4639.87 angstrom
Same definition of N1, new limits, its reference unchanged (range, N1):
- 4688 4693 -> 4689.28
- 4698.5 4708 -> 4704.42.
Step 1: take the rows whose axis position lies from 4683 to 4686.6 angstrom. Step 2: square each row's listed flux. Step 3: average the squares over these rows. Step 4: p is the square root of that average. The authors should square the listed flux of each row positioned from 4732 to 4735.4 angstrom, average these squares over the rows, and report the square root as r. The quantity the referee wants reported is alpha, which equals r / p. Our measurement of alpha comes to 1.17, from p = 2.62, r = 3.06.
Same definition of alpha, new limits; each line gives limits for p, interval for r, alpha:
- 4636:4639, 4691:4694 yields 1.25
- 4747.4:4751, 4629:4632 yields 1.03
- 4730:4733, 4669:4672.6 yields 0.94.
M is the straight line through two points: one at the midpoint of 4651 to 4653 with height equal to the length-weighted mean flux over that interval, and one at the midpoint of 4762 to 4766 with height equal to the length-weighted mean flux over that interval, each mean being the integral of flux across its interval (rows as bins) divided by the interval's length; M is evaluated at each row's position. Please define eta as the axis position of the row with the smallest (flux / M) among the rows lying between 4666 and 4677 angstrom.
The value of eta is 4675.26 angstrom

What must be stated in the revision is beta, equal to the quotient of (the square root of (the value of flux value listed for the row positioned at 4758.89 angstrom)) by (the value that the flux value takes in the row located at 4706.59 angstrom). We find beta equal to 0.44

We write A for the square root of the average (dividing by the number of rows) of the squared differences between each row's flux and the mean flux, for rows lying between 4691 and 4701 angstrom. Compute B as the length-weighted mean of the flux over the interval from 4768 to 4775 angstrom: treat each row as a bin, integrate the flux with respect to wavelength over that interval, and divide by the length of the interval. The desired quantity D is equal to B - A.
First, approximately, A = 0.28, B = 3.43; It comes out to 3.15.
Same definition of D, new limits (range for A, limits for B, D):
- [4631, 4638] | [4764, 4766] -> 2.72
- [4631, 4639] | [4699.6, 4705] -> 2.93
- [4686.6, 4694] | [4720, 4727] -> 2.76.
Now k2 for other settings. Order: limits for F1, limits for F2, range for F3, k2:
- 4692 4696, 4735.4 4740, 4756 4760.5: -22.3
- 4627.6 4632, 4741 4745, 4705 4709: -21.6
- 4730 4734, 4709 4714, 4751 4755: -22.3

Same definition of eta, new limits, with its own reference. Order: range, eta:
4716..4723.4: 4718.52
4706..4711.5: 4707.67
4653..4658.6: 4658.07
